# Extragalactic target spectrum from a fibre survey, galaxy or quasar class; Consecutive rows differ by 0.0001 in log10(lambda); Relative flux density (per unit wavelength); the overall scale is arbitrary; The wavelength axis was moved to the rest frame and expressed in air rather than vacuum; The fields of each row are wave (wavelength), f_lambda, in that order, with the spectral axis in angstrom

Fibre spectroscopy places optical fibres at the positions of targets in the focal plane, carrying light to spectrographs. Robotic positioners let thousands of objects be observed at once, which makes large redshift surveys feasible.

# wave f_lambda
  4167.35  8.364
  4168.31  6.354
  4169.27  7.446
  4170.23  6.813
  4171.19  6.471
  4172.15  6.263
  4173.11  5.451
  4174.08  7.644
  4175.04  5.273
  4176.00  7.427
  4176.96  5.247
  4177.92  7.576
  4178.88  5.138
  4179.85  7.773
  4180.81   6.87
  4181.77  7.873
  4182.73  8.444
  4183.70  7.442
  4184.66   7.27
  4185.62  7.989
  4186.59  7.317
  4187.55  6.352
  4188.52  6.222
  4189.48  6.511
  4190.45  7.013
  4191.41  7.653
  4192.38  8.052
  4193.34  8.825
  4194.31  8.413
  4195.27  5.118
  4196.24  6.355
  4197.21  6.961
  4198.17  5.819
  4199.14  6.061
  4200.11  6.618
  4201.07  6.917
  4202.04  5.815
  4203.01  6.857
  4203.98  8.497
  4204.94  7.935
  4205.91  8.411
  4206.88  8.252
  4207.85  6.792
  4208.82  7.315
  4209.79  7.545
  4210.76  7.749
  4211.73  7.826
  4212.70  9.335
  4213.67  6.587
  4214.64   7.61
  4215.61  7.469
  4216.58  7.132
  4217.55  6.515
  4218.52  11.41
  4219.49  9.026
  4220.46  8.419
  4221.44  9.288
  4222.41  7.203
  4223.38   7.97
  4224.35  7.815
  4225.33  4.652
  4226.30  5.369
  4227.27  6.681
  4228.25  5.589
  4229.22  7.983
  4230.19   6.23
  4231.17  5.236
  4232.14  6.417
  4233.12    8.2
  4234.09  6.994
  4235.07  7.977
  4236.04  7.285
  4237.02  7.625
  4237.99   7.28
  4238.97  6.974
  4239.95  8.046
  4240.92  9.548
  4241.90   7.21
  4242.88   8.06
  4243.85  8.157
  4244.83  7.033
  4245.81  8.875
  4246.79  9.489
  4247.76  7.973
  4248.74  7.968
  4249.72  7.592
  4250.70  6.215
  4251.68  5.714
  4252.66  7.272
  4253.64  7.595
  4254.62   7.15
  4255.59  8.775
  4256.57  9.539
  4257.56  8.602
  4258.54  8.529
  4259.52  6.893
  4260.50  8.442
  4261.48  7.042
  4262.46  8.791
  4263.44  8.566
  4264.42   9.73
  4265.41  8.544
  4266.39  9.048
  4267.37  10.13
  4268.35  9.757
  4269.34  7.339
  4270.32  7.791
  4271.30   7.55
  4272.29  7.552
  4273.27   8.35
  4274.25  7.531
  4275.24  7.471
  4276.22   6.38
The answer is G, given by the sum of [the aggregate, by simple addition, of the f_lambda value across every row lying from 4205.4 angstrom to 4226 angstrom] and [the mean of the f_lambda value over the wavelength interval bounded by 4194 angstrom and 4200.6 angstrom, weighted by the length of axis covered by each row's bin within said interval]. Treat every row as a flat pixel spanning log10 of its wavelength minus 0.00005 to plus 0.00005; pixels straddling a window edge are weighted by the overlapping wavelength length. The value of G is 171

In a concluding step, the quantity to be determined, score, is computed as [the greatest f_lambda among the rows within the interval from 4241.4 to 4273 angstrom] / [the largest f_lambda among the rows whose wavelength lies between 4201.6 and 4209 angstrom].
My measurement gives 1.19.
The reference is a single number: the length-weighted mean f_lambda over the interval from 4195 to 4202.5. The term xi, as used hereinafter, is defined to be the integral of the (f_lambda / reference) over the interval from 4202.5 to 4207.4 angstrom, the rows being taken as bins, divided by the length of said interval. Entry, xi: 1.28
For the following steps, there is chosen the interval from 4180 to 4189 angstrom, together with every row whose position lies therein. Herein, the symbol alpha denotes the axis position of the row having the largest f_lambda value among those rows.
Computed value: 4182.73 angstrom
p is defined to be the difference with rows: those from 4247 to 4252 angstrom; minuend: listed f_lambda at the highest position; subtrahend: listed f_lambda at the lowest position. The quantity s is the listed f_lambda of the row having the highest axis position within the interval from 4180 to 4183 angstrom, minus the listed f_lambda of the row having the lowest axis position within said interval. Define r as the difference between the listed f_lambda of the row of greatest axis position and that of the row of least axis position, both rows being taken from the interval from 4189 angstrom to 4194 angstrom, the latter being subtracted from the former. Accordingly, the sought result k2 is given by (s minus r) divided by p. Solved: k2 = 0.3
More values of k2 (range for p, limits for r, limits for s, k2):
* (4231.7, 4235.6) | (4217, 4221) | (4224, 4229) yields -2.6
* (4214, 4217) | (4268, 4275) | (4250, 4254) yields -7.5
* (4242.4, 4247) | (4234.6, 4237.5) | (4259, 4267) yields 1.8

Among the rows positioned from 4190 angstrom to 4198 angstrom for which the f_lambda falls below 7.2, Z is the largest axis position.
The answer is 4197.21 angstrom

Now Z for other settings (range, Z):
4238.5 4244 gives 4238.97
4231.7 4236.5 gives 4234.09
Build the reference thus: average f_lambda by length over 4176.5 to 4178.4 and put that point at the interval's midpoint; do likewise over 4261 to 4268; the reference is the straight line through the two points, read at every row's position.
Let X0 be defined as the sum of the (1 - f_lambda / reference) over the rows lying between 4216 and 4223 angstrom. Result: -0.75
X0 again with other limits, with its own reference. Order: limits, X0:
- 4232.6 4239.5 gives 0.51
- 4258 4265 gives 0.40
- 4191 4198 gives -0.45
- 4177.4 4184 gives -0.83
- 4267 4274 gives 0.52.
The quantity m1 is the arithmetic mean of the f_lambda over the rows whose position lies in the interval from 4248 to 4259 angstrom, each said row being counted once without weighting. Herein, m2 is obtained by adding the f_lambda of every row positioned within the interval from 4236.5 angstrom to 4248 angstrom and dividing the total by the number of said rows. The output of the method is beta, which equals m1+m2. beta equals 15.7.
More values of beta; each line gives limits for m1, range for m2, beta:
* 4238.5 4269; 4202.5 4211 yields 15.9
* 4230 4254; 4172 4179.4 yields 13.7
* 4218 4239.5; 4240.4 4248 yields 15.6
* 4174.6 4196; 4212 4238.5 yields 14.5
